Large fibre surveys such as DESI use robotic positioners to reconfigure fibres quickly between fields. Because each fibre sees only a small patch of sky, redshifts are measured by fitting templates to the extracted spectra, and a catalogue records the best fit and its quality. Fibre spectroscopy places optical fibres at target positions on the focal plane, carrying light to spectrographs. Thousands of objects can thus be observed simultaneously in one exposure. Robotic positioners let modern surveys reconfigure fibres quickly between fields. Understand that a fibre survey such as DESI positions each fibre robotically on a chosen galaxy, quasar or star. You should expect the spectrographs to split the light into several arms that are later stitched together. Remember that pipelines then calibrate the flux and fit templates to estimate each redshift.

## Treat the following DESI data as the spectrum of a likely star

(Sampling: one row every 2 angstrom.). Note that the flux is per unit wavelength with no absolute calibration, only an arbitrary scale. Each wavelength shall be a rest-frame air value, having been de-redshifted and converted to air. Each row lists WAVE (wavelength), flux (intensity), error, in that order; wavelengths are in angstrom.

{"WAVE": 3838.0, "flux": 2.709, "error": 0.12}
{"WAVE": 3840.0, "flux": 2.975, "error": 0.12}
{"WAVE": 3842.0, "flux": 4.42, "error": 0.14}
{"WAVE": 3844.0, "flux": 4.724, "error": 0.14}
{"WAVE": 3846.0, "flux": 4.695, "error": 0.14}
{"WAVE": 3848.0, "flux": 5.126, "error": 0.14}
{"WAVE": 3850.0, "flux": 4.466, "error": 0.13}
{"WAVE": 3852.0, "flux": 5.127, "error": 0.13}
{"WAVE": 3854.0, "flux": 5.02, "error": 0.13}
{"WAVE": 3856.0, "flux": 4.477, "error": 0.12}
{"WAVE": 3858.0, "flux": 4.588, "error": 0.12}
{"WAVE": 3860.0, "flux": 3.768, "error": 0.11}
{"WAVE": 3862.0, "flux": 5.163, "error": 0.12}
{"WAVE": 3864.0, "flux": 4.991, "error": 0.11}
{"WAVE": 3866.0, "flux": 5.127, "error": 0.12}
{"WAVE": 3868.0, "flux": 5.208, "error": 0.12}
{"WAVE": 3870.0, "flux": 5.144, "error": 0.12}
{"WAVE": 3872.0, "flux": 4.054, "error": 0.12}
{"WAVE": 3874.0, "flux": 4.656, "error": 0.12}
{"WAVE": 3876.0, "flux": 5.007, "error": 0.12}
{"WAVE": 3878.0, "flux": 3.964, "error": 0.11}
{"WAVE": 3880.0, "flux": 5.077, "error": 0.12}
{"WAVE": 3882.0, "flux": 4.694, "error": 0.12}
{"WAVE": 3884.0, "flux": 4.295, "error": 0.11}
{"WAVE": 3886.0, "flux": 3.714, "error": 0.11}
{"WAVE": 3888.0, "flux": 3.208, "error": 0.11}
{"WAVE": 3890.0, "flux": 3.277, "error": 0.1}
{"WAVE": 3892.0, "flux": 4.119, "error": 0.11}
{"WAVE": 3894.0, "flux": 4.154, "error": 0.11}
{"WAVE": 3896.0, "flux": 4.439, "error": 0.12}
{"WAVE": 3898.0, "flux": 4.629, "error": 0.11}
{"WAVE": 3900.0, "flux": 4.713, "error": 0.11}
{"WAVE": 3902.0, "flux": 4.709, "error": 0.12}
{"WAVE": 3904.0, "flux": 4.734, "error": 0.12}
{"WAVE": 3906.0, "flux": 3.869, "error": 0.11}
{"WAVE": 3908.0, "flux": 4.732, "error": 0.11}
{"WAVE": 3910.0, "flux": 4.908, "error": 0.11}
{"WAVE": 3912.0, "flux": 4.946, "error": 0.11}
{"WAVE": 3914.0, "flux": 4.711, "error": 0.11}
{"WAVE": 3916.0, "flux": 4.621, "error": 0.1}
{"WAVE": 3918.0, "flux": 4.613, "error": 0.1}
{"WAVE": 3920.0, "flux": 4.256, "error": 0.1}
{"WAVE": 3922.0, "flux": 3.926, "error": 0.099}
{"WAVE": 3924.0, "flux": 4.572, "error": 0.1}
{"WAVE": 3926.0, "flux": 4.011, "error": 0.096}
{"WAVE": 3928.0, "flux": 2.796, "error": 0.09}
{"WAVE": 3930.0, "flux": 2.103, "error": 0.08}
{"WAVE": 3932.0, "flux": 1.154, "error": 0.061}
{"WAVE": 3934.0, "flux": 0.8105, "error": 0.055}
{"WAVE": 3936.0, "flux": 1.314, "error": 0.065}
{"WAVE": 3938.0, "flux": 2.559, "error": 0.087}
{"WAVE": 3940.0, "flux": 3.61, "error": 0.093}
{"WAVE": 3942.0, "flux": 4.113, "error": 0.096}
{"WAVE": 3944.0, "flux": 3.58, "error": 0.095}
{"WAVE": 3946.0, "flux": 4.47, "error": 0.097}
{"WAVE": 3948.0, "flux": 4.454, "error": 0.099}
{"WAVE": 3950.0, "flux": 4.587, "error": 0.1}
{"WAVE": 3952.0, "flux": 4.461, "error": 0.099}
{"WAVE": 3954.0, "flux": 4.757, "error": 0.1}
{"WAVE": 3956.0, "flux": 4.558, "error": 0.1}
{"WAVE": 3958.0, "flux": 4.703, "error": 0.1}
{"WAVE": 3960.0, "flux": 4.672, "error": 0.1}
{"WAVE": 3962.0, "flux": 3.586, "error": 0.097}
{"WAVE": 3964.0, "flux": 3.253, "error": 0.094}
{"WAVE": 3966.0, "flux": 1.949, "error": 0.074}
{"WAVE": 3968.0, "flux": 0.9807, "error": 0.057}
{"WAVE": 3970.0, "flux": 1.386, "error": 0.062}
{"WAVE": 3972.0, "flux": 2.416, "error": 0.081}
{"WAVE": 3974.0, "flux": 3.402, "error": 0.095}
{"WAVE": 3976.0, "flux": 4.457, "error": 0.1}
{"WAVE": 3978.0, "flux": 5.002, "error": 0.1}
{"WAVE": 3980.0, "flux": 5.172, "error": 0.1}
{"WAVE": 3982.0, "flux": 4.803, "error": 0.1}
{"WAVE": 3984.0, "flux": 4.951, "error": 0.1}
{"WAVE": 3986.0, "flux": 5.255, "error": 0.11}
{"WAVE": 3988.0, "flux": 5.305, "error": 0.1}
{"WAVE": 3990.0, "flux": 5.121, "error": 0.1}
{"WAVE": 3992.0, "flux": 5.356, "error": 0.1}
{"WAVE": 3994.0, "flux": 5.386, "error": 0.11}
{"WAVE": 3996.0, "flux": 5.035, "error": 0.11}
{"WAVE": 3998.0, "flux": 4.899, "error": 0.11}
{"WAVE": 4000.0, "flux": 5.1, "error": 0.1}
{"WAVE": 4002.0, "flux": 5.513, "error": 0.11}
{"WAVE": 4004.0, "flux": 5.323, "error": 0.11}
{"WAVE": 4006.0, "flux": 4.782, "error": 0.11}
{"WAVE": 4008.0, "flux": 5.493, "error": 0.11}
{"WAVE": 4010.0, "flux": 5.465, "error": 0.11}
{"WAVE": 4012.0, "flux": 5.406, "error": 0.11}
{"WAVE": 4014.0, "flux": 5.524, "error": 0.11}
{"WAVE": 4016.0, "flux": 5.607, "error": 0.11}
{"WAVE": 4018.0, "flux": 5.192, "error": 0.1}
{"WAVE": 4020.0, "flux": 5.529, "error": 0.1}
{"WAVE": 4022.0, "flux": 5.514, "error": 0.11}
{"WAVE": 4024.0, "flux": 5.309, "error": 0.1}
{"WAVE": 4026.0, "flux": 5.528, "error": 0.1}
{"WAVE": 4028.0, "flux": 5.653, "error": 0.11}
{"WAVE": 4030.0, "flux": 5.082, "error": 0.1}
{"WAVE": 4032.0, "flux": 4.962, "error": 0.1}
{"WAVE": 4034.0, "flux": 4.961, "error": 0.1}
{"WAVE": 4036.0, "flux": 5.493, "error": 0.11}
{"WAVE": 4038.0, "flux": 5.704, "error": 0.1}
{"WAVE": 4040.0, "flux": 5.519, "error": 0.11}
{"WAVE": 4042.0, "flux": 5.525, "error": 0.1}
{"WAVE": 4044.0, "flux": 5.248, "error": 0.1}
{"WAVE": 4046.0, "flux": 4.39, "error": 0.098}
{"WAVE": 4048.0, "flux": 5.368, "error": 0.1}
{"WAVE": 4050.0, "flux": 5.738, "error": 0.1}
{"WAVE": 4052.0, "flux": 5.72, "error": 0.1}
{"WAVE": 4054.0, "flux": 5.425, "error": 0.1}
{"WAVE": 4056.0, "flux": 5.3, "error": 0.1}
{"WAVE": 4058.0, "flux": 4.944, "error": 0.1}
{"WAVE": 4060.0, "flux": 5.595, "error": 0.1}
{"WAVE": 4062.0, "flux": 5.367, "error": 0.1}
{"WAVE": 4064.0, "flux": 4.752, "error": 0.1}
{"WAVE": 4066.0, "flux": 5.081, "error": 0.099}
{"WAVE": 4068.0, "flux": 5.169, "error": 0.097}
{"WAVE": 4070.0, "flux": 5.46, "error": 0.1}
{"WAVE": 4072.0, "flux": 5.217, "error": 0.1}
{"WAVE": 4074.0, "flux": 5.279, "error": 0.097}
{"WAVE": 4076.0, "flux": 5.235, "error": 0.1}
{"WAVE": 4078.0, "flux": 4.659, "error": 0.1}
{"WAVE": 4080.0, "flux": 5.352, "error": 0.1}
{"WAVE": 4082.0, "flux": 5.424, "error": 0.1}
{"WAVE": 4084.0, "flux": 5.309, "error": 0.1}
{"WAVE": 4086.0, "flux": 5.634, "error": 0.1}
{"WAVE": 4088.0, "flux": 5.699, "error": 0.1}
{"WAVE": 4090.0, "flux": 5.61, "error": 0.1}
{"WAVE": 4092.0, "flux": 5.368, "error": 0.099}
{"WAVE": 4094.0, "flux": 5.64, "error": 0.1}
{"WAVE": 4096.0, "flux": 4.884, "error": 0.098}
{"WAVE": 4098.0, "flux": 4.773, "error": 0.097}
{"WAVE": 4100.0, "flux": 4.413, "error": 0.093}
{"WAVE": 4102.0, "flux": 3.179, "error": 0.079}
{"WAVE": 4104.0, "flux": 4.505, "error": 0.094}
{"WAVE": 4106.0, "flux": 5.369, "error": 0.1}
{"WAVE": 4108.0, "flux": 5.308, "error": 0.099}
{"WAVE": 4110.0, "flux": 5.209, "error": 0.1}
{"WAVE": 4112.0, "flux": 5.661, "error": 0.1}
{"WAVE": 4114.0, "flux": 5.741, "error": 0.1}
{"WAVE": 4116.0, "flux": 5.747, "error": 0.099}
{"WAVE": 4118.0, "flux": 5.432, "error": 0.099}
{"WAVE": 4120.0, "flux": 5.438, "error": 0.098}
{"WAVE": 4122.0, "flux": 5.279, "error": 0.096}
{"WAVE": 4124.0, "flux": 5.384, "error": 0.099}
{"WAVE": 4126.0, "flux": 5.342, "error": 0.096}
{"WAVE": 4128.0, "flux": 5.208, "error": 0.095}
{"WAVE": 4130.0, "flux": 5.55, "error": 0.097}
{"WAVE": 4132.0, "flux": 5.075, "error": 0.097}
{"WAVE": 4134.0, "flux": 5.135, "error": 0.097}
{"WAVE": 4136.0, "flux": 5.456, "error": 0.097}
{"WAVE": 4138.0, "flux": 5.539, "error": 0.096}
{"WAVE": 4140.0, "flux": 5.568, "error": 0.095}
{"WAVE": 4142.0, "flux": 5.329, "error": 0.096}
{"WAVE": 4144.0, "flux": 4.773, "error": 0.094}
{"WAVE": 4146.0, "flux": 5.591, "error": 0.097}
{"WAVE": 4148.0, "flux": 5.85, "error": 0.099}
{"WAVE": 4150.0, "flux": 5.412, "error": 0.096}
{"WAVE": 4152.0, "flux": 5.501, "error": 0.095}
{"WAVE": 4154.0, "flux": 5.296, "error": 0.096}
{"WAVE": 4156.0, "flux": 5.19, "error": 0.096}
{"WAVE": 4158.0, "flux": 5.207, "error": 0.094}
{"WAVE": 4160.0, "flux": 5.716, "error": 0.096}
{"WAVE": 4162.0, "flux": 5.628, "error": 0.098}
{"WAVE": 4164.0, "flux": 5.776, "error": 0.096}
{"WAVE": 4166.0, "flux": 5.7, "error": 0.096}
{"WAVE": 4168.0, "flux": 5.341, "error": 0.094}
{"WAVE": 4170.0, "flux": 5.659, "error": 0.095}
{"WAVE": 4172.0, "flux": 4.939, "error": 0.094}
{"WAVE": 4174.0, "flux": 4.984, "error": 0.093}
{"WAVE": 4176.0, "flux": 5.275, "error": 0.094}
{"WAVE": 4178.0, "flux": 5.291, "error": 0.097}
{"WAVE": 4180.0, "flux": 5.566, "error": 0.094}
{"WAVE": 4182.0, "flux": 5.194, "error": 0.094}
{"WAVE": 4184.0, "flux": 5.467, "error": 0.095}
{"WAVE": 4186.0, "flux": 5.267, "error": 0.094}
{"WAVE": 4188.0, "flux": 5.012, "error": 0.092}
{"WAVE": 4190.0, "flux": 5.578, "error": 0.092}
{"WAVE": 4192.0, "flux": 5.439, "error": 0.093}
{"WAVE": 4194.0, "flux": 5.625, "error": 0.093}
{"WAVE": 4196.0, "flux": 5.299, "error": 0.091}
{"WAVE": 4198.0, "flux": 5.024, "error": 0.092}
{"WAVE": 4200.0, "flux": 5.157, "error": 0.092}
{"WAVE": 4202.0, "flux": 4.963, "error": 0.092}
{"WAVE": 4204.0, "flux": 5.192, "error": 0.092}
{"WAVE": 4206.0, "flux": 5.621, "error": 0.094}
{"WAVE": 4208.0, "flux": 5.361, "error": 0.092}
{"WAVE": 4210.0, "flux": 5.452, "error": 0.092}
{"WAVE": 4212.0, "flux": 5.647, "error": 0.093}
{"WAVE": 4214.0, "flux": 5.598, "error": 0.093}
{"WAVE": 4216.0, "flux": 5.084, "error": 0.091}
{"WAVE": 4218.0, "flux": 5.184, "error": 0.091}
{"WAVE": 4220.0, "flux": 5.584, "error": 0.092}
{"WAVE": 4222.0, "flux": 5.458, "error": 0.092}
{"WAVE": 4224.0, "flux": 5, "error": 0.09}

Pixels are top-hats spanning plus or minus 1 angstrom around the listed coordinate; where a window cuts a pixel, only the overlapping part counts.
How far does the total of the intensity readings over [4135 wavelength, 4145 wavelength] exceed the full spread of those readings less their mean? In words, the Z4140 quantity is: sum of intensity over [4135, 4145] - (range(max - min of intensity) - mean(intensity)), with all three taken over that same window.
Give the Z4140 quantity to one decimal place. 31.2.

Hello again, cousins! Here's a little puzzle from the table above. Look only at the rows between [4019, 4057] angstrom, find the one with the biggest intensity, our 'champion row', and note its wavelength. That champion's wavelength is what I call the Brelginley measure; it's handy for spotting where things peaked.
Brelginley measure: 4050.0 angstrom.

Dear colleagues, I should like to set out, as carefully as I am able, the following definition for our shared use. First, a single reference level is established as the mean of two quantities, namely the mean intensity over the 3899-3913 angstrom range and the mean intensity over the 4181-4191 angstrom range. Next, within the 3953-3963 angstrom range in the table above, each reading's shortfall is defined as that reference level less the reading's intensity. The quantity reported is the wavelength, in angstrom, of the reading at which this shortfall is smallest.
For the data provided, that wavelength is 3954.0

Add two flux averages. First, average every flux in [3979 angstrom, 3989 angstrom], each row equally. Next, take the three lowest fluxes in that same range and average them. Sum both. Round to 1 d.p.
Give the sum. 10.1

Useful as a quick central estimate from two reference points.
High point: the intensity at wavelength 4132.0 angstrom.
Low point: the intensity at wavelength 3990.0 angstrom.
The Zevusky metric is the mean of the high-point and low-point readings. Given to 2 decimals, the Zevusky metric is 5.10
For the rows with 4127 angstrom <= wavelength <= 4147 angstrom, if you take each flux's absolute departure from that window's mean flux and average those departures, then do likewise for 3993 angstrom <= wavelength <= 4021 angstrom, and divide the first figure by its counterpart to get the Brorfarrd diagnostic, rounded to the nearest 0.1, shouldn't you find 1.0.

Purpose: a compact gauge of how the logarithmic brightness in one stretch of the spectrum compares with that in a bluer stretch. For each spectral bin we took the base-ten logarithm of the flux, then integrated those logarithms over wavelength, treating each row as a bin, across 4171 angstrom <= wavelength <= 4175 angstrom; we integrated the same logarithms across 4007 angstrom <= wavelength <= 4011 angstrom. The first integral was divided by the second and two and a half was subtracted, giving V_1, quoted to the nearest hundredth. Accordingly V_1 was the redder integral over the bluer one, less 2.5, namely -1.56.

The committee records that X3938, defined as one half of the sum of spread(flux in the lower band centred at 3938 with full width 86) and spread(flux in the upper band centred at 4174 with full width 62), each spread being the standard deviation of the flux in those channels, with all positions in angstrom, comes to 0.8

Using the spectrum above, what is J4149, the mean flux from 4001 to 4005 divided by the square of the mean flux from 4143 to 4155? 0.186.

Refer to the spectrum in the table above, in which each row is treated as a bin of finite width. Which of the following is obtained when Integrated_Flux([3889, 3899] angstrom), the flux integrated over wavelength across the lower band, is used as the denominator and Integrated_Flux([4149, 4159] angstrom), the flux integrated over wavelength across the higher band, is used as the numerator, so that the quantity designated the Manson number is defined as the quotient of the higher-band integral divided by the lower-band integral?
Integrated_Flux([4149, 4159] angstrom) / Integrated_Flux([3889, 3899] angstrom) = 1.29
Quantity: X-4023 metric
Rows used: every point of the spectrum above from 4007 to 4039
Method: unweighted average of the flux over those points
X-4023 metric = 5.40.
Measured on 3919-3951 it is 3.27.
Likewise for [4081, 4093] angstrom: 5.51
